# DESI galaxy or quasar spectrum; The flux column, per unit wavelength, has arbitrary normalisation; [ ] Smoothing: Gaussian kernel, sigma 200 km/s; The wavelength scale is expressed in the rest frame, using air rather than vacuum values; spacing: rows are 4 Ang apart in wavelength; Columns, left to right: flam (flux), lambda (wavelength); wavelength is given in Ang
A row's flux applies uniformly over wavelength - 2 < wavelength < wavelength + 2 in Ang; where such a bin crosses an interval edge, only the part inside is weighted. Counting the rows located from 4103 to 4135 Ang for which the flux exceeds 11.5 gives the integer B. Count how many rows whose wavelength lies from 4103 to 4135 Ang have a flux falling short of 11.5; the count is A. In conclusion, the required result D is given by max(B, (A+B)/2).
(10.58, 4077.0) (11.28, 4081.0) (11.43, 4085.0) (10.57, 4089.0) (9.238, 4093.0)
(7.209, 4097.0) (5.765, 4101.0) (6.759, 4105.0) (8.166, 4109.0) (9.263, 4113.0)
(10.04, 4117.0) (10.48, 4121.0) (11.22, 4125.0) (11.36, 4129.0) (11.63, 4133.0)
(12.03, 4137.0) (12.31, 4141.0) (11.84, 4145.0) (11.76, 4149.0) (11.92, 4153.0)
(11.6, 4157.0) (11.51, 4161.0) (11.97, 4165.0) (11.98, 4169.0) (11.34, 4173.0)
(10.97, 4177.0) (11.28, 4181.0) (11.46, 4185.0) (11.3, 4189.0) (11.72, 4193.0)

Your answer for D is 4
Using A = 7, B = 1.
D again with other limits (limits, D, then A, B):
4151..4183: 5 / 3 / 5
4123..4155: 6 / 2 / 6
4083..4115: 4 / 8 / 0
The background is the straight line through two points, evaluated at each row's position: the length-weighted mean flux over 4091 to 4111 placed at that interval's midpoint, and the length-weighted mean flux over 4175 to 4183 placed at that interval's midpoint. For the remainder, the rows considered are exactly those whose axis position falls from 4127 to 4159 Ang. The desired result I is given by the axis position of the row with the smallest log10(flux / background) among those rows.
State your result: 4157.0 Ang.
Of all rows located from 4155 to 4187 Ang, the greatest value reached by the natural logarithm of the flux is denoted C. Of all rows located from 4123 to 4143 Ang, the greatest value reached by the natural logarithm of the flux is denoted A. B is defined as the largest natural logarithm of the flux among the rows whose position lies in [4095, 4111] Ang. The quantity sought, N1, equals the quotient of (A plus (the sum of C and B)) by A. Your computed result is 2.826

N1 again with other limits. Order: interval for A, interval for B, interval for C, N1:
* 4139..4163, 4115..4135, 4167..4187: 2.967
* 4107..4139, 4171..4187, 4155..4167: 2.978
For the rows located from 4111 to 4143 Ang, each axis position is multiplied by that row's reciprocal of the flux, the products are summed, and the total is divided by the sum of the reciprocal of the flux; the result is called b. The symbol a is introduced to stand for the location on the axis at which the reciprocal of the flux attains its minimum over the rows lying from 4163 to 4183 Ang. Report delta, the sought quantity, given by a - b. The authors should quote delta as 42.8 Ang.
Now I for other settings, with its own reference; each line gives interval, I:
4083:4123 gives 4101.0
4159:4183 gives 4177.0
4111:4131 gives 4113.0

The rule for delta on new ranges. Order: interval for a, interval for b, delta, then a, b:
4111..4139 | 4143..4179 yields -24.2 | 4137.0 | 4161.2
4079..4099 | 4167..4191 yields -94.1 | 4085.0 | 4179.1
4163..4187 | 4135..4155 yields 23.9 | 4169.0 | 4145.1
